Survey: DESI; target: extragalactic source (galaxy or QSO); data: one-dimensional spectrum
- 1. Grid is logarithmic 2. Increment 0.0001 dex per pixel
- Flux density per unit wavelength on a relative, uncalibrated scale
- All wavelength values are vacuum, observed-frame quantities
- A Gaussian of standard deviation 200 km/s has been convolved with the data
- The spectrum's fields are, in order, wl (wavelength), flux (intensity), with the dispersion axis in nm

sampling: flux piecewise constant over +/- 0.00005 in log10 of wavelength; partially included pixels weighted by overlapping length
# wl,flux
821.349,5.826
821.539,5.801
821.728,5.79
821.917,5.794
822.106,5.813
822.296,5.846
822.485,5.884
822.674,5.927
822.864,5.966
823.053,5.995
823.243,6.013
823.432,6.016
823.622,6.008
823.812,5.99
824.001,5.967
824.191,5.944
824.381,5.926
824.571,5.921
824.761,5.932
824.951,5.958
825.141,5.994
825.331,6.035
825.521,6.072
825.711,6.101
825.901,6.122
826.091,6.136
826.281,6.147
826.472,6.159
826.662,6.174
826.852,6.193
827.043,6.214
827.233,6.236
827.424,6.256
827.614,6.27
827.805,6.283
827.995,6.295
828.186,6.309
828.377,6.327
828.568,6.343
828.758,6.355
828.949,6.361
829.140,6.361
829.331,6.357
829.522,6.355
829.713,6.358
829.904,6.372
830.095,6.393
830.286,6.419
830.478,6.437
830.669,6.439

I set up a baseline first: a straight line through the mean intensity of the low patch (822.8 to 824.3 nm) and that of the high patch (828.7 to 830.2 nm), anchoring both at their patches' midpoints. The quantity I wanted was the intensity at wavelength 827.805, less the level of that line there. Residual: 0.023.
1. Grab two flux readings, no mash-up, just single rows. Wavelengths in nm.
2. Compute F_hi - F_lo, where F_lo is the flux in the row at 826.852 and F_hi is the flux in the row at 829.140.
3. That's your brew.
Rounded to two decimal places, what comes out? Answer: 0.17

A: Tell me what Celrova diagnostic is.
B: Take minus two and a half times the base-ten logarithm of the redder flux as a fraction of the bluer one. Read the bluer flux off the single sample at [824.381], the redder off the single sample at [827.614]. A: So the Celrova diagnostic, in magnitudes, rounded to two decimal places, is -0.06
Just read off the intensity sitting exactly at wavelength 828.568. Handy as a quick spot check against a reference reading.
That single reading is 6.343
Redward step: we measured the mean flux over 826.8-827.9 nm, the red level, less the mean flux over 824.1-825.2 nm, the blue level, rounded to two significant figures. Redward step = 0.30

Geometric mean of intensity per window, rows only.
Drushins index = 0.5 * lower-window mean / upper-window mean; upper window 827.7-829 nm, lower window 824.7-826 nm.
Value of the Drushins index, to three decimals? 0.477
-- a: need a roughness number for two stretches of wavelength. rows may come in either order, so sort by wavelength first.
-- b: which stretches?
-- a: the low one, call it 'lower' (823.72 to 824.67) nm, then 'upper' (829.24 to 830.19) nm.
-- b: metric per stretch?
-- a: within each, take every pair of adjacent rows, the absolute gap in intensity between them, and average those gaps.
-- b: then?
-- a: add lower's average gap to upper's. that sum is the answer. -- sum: 0.027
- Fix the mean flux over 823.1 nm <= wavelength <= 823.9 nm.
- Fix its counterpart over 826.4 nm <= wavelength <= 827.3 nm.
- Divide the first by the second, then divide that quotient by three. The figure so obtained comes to 0.323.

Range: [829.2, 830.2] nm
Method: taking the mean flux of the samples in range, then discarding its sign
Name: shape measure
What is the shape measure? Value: 6.37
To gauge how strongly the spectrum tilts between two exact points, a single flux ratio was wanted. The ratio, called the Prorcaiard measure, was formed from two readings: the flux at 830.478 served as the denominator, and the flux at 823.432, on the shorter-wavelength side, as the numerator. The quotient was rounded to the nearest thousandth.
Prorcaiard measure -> 0.935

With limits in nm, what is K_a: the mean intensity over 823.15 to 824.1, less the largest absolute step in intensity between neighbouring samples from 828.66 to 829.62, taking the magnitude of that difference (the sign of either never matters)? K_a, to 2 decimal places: 5.99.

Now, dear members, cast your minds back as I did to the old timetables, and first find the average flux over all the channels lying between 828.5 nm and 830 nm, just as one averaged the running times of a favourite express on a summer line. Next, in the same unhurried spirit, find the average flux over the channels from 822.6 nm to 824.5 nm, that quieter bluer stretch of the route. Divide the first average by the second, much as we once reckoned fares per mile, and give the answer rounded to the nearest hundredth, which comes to 1.06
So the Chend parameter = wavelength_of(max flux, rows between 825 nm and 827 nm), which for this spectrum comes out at 826.852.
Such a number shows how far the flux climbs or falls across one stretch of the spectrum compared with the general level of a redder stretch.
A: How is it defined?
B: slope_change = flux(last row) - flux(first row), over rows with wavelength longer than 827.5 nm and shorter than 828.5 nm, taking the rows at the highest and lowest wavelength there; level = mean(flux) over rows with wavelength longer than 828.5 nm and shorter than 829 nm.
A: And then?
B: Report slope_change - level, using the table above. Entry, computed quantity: -6.30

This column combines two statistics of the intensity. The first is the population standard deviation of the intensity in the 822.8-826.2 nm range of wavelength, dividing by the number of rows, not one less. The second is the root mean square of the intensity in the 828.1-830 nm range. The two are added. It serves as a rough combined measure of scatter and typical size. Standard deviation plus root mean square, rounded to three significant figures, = 6.41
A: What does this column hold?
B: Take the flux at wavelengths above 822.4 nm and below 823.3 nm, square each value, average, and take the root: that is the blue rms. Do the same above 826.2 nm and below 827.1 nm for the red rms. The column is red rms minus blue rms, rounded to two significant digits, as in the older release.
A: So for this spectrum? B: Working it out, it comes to 0.22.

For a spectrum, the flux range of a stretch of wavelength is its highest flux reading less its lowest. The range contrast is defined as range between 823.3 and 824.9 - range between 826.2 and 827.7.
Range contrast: -0.028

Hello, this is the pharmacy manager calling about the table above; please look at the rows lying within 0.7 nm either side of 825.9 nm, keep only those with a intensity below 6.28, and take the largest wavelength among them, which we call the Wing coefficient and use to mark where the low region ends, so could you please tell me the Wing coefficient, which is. 826.472 nm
